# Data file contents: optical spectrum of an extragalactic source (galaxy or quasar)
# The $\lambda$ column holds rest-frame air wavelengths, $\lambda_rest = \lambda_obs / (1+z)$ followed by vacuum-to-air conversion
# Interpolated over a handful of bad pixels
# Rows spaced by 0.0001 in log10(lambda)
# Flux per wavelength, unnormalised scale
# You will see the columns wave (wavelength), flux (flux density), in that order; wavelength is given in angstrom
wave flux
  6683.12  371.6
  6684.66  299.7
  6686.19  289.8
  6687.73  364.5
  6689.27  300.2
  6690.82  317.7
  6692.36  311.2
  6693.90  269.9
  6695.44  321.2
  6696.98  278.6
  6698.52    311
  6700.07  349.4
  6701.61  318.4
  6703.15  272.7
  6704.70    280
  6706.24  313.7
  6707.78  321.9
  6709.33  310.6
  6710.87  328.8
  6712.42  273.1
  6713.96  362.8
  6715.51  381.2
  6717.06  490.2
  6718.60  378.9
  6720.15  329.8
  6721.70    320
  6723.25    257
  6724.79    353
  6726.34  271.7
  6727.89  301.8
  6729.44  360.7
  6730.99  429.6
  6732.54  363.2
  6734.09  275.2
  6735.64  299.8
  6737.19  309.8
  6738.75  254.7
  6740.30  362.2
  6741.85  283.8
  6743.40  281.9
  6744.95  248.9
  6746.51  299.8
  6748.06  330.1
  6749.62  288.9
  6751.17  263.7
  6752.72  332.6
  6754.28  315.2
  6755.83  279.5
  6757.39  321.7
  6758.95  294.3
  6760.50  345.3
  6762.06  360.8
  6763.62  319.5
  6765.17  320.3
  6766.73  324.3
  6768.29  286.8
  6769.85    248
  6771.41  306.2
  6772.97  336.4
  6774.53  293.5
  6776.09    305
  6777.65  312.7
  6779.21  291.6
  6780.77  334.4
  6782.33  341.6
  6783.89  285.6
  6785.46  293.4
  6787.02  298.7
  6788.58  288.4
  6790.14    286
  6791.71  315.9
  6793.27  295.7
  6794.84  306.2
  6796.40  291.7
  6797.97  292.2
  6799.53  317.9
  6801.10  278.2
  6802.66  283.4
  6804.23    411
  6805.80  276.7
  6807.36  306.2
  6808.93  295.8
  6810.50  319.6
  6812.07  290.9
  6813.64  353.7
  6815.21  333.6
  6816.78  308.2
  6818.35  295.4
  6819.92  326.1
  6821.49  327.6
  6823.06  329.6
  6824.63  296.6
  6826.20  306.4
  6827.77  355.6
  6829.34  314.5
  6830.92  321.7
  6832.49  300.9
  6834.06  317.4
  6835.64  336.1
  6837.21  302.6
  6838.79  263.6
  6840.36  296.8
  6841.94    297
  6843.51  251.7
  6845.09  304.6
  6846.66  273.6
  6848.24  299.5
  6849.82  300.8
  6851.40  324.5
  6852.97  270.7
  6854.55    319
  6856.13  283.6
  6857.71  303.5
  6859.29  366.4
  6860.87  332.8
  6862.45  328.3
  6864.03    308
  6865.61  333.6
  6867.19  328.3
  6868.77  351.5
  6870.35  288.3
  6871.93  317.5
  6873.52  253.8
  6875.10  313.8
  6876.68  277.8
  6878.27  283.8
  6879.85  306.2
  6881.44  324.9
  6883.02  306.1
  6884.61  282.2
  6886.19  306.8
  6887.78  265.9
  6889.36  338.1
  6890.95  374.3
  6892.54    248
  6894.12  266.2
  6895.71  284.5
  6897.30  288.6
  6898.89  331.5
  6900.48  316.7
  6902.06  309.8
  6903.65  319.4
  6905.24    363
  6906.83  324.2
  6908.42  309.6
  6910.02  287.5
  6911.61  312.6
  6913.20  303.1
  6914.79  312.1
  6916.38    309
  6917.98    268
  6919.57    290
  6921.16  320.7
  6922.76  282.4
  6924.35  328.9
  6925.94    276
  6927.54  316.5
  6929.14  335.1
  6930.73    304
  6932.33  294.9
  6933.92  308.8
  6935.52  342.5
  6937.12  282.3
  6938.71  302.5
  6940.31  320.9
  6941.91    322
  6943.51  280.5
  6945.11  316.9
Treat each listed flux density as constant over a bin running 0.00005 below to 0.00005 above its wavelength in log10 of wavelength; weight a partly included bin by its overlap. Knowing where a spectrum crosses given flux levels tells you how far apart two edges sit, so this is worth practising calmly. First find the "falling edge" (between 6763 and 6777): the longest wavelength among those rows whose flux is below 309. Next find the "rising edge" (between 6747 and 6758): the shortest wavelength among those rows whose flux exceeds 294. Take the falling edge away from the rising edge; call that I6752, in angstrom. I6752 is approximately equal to -28.0 angstrom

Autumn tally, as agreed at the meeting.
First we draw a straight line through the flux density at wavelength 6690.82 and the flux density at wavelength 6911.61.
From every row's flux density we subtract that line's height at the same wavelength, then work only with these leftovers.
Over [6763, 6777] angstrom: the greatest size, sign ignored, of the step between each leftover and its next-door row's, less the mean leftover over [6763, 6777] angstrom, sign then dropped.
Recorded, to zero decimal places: 70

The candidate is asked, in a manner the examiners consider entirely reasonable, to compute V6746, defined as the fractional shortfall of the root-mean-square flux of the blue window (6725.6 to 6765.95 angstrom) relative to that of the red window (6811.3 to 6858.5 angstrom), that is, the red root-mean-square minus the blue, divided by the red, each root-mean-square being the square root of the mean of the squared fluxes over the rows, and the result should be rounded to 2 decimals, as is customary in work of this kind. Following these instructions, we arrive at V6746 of -0.02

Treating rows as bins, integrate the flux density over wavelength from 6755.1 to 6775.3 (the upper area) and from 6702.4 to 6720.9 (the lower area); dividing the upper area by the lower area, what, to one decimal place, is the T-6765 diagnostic 1.0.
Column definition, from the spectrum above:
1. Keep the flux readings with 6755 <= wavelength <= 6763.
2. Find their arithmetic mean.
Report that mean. 320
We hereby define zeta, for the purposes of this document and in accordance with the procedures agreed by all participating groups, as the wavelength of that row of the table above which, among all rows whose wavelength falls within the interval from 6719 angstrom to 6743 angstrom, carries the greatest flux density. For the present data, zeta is 6730.99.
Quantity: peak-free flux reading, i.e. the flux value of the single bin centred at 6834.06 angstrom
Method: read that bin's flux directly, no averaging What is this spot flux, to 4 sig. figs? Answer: 317.4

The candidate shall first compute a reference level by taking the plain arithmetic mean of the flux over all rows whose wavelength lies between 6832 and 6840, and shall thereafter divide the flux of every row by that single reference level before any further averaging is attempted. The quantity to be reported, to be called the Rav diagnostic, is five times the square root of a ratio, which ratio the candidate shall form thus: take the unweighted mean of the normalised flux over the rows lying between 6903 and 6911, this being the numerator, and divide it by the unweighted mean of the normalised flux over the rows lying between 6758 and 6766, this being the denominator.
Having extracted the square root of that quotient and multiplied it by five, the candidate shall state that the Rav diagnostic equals 4.94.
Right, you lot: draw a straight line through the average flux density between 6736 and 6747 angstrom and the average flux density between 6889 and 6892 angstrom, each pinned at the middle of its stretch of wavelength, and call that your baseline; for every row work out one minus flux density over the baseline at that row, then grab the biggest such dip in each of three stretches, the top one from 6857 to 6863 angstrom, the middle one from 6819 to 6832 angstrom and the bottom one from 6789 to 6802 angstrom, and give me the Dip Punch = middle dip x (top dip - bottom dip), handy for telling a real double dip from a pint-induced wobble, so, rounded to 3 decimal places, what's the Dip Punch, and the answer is -0.001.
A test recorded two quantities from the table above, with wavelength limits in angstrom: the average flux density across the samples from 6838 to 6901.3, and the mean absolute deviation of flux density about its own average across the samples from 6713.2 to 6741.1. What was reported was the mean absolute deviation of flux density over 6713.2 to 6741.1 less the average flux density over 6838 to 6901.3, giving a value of -255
